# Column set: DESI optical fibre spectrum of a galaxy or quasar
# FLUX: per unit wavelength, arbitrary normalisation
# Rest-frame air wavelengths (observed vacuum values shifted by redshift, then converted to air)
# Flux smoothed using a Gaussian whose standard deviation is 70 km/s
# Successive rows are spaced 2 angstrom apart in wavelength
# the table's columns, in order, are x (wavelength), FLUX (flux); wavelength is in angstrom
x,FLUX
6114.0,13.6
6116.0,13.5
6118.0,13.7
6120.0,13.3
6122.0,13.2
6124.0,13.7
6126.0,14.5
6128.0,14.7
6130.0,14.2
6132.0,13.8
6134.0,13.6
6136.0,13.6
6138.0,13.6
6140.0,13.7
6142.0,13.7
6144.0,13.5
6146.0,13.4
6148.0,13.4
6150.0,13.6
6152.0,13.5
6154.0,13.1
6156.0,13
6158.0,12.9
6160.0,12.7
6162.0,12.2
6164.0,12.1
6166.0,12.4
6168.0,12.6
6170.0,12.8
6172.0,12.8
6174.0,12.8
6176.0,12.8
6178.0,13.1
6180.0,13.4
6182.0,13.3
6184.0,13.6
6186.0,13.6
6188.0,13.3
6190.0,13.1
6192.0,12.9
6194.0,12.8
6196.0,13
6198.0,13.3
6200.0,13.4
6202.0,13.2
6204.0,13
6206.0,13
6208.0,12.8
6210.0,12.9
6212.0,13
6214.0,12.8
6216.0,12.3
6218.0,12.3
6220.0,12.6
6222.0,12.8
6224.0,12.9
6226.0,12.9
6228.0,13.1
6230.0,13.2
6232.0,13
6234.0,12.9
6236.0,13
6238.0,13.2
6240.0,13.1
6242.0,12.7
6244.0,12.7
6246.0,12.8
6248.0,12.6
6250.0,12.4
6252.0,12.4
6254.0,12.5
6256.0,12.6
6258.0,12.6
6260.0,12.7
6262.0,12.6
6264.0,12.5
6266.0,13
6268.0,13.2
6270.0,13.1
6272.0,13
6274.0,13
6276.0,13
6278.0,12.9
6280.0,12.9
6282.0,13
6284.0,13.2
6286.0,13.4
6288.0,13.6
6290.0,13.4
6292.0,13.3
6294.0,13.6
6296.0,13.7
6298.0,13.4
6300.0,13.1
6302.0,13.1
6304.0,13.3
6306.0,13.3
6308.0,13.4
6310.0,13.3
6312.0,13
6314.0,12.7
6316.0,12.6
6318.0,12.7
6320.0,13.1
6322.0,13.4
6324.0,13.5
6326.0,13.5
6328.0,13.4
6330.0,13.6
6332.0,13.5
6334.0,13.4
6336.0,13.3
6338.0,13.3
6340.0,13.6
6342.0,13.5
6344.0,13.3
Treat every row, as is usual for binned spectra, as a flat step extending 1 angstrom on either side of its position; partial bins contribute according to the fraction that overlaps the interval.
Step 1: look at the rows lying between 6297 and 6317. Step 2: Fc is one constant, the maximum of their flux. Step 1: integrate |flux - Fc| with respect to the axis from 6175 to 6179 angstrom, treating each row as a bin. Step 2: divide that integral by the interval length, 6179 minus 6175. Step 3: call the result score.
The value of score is 0.450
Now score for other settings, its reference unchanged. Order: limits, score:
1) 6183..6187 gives 0.200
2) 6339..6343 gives 0.150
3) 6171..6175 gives 0.600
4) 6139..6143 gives 0.300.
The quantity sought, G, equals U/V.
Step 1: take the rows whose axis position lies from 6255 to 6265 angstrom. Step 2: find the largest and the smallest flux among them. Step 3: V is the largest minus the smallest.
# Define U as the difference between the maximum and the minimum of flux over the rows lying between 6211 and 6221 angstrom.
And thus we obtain 3.5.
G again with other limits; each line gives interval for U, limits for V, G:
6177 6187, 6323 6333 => 2.5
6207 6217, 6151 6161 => 0.9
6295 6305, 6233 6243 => 1.2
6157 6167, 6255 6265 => 4.0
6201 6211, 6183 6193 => 0.6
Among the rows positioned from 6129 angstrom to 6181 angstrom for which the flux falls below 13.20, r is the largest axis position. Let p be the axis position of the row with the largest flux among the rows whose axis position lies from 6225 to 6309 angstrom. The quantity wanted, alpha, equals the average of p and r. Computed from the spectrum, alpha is 6237 angstrom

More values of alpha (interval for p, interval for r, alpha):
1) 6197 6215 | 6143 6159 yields 6179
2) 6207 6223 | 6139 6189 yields 6195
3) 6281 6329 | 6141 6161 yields 6228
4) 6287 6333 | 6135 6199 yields 6246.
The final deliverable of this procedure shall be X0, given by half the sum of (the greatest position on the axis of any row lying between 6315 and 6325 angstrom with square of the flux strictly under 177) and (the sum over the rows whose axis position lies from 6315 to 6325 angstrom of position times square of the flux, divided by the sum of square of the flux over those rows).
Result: 6320.1 angstrom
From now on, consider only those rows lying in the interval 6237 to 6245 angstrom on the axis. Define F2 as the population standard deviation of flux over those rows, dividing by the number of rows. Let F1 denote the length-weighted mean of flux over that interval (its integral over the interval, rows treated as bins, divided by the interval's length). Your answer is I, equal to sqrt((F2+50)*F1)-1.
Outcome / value 24.5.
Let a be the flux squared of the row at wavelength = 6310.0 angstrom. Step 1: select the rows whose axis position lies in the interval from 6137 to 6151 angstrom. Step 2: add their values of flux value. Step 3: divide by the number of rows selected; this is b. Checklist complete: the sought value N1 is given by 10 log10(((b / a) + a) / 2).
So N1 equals 19.5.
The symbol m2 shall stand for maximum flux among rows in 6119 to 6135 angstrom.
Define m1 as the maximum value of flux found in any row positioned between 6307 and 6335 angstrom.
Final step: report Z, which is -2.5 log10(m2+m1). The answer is -3.63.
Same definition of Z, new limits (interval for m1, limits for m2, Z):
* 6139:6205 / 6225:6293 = -3.59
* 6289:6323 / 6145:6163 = -3.59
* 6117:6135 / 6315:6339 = -3.63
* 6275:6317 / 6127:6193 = -3.63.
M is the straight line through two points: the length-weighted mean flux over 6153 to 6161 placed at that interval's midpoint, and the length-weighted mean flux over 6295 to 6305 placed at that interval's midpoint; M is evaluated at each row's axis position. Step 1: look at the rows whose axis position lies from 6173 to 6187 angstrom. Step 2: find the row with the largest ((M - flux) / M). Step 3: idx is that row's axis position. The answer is 6176.0 angstrom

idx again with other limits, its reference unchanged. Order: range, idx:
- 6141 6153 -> 6148.0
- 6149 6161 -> 6160.0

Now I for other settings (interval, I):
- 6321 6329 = 24.9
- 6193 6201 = 24.7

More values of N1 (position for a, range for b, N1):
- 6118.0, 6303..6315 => 19.7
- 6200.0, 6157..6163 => 19.5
